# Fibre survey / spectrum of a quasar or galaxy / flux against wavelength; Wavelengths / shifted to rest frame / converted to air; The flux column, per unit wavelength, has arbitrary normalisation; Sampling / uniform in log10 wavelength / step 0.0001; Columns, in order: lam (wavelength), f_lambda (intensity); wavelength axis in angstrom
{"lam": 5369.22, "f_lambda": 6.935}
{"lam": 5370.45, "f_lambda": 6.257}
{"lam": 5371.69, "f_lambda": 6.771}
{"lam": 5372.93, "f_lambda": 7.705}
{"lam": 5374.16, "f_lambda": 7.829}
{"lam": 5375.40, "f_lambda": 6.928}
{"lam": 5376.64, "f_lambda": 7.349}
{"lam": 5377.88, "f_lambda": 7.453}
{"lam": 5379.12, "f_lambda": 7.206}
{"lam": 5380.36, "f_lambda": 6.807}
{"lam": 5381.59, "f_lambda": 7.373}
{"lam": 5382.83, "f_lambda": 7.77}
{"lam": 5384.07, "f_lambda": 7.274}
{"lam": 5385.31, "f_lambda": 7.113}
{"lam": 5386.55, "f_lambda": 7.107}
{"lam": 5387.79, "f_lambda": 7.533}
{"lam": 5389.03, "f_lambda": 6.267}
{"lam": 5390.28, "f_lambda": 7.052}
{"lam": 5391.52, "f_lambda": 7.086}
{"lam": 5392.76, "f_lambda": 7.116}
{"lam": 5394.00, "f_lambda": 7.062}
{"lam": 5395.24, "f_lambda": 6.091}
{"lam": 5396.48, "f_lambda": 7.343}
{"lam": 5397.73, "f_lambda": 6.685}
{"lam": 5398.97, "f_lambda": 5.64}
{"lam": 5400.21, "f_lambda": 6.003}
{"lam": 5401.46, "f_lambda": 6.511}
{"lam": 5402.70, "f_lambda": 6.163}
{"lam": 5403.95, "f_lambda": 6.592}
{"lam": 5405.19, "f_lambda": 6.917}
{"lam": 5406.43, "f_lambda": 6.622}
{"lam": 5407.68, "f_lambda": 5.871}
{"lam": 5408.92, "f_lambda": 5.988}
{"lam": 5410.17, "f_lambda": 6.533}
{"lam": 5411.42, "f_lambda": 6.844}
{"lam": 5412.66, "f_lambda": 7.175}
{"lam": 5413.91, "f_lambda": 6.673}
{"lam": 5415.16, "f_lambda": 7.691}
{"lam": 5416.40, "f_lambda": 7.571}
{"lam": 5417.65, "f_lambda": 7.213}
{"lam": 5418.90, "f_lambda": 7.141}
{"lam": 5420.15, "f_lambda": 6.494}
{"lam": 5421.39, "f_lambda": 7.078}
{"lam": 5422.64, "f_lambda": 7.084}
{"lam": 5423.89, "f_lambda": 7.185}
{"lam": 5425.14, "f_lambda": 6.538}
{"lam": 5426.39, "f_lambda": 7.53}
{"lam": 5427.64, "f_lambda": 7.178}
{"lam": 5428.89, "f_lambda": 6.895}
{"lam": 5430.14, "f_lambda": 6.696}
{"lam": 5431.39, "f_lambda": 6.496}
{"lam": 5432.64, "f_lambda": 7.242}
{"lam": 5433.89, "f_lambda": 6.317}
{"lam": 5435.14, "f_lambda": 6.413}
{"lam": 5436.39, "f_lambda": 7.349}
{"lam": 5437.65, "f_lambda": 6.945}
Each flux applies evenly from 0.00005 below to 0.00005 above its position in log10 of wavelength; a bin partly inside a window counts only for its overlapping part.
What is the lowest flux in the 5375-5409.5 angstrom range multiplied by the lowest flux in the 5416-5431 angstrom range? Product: 36.6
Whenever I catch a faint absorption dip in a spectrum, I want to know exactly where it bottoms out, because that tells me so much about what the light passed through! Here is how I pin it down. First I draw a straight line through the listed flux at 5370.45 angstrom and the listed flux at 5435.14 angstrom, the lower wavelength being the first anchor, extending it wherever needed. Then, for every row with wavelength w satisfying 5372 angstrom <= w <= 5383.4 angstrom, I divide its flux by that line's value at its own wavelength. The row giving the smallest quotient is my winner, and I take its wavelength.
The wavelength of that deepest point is 5380.36 angstrom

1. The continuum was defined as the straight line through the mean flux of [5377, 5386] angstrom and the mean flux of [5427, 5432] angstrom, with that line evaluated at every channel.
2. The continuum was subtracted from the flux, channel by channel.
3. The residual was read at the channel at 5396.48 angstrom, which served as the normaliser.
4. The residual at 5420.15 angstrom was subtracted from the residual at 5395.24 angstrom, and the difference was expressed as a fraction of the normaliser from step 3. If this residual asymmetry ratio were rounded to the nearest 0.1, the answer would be -3.2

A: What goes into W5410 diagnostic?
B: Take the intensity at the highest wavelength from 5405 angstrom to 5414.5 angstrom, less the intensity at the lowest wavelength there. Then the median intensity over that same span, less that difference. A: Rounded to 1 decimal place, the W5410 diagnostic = 6.9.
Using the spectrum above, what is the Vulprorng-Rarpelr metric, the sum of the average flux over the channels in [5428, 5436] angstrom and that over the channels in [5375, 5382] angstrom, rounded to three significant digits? 13.9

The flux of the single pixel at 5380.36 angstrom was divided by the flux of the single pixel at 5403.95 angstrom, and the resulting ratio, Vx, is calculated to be 1.033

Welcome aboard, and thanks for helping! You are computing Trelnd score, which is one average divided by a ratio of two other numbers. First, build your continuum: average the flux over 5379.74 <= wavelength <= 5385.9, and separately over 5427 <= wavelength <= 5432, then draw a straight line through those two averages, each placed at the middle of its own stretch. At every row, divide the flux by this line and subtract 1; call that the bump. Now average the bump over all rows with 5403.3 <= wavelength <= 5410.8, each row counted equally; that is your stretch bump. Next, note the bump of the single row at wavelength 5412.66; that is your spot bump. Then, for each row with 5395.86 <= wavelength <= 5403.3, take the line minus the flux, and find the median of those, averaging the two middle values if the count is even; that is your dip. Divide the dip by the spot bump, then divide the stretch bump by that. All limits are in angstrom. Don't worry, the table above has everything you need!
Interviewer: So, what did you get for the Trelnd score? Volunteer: -0.003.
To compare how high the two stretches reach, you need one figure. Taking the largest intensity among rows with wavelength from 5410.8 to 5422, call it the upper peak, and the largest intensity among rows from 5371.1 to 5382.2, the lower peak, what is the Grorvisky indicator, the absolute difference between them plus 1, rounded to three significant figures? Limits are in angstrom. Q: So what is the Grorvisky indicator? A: 1.14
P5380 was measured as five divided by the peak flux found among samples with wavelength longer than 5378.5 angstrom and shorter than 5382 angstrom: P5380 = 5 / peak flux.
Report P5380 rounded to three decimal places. 0.678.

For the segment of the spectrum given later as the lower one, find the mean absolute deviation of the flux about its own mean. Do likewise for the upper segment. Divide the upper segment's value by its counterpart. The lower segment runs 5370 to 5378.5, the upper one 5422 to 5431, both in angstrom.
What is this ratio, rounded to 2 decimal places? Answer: 0.57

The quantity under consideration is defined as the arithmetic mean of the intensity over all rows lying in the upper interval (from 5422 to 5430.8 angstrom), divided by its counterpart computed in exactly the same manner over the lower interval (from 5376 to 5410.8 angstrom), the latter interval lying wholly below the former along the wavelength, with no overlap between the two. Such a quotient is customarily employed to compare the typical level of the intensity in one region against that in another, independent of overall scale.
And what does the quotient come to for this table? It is 1.03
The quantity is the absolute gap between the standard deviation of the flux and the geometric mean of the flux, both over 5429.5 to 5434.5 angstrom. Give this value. 6.3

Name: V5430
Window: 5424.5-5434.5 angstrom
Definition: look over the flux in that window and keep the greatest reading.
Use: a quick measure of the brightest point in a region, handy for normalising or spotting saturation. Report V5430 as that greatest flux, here 7.53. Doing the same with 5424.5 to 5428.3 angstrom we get 7.53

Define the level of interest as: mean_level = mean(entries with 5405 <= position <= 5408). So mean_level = 6.47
